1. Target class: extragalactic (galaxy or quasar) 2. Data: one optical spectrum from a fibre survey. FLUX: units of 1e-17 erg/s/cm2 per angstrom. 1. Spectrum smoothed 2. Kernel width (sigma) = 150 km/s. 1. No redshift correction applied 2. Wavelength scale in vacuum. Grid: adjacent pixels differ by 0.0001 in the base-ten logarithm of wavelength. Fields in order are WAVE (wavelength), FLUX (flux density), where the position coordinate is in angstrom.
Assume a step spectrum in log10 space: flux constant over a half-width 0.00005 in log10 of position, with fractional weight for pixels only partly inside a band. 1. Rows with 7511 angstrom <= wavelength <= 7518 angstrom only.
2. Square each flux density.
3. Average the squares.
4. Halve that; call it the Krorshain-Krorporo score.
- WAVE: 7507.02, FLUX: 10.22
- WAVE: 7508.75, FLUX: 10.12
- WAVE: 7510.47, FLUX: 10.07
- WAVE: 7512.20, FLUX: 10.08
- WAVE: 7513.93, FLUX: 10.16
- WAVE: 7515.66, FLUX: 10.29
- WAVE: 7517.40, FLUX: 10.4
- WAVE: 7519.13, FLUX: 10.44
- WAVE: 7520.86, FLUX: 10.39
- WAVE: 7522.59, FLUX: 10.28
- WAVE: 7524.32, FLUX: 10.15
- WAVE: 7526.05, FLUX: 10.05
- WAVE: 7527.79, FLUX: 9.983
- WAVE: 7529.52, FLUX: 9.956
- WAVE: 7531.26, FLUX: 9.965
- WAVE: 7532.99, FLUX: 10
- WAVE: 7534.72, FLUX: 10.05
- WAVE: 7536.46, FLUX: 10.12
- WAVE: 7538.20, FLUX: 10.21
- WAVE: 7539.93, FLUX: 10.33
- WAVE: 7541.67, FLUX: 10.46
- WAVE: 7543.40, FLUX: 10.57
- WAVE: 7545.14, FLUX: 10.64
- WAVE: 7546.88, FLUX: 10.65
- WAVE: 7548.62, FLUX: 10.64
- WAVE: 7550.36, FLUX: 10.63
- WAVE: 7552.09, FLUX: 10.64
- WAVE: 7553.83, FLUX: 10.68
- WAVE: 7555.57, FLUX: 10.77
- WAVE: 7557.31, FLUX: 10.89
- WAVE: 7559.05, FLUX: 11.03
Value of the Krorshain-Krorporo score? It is 52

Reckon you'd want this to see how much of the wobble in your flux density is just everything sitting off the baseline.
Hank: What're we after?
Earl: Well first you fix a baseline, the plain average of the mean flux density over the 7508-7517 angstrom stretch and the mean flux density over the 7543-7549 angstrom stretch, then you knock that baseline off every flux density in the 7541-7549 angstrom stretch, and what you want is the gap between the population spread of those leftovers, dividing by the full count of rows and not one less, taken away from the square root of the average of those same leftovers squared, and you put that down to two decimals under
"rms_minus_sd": 0.15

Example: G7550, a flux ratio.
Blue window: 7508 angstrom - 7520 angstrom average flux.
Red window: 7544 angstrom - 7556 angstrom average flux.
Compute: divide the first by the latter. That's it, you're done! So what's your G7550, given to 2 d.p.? 0.96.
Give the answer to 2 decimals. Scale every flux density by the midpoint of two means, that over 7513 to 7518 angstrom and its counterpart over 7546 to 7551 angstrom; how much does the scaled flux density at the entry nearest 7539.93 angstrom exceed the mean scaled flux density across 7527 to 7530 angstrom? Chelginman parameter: 0.03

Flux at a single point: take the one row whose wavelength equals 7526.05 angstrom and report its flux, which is 10.05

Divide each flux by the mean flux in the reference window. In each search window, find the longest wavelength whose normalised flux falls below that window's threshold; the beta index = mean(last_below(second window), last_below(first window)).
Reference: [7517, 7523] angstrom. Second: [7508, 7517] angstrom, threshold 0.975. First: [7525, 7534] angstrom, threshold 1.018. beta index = 7522.6 angstrom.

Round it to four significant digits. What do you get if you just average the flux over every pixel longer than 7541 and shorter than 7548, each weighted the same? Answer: 10.58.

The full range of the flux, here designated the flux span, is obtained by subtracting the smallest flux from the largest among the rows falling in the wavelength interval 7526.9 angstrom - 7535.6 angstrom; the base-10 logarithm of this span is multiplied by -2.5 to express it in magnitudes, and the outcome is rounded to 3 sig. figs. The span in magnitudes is 2.57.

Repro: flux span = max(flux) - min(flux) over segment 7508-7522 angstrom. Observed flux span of 0.37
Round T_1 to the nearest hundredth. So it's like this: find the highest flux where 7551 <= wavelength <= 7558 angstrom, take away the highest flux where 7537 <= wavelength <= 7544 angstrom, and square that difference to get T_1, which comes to 0.10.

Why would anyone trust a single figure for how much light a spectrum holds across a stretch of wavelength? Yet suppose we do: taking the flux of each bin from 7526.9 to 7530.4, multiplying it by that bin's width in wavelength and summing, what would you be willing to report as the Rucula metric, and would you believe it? 35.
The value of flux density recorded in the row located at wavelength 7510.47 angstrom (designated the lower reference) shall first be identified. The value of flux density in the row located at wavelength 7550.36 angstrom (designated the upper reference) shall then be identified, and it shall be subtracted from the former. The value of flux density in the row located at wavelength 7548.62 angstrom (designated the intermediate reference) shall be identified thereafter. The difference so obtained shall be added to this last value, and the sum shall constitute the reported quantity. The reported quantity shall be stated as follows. 10.1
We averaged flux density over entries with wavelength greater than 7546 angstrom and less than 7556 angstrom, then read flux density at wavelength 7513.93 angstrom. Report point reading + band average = 20.83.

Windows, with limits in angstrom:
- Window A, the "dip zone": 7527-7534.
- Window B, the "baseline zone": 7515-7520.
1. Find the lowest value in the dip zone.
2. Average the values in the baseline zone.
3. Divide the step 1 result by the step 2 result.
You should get 0.96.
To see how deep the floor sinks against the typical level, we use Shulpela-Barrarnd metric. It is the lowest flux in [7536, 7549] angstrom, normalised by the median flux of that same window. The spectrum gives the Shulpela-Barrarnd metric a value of 0.962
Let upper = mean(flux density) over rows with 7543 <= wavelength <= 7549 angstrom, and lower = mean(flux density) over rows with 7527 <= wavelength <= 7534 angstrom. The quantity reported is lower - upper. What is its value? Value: -0.6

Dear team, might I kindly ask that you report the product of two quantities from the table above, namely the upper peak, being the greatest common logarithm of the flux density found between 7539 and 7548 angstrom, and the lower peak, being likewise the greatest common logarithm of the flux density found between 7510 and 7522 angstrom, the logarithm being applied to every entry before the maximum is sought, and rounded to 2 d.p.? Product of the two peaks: 1.05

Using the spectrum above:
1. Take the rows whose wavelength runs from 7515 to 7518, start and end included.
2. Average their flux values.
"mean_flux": 10.3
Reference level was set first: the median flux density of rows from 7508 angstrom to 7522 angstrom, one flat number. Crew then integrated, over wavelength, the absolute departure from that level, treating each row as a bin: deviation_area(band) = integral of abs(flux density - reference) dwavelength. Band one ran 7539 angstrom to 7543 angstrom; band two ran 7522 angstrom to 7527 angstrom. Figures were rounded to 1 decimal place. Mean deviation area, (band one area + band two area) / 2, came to 0.6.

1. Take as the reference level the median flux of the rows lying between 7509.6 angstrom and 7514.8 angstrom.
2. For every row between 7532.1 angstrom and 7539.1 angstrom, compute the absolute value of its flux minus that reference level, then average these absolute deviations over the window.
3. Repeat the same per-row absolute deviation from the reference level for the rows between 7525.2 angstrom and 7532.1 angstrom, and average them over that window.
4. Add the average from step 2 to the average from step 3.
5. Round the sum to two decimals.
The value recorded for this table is 0.16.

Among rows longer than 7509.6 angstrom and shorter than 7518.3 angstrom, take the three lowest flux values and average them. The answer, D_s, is 10.1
